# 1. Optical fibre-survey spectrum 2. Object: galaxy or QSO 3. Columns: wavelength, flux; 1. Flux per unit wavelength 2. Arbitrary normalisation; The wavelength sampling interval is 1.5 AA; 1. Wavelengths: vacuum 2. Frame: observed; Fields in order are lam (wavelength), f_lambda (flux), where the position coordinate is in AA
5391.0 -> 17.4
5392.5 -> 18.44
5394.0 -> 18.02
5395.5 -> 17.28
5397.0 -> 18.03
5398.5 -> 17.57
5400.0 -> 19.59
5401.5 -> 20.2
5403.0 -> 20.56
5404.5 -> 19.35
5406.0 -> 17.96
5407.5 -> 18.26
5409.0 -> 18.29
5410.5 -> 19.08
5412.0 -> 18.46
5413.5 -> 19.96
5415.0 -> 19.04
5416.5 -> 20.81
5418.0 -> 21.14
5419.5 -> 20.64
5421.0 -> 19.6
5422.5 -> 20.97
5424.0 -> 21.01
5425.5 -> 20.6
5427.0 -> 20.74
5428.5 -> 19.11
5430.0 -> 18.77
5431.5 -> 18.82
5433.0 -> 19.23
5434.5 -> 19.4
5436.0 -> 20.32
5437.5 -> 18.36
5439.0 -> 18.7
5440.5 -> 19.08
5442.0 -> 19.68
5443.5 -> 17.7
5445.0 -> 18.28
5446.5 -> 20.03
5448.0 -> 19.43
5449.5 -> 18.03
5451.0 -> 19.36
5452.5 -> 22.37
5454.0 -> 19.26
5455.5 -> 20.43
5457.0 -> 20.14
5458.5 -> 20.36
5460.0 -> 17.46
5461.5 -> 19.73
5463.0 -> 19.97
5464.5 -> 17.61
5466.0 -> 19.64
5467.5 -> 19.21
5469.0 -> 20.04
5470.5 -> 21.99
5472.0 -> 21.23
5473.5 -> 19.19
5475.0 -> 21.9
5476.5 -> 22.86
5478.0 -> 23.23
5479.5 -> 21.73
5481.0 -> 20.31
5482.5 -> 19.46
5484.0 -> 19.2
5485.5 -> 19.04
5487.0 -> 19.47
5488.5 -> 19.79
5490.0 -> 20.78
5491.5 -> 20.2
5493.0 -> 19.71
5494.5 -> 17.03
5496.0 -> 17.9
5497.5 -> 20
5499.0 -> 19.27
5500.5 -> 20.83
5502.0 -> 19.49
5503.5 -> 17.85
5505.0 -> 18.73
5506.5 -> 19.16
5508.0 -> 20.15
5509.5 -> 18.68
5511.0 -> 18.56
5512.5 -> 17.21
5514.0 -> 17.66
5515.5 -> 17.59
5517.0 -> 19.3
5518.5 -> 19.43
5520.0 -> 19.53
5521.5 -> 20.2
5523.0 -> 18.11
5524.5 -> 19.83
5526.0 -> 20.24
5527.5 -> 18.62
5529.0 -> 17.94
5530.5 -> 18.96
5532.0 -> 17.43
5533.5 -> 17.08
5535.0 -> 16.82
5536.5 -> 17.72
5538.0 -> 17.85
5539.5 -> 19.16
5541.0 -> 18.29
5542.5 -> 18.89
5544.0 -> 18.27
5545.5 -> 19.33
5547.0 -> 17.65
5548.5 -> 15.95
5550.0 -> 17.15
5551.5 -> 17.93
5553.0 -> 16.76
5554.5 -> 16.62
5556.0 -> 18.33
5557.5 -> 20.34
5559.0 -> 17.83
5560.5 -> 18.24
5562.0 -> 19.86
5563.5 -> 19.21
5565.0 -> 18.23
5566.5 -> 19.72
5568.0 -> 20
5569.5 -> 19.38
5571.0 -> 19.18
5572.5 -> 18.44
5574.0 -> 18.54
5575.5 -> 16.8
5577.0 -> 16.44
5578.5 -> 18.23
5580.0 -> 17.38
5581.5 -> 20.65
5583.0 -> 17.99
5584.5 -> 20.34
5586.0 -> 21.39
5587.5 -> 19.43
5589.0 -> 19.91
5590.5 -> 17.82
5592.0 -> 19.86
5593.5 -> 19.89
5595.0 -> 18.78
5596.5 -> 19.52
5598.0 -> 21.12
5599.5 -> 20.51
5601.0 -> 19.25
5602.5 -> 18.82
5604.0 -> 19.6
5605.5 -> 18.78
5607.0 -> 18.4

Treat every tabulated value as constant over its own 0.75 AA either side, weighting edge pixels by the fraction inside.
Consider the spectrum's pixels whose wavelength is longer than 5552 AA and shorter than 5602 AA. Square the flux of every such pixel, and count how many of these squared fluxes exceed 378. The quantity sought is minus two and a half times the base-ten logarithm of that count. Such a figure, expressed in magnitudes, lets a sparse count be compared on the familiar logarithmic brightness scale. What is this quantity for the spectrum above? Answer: -2.8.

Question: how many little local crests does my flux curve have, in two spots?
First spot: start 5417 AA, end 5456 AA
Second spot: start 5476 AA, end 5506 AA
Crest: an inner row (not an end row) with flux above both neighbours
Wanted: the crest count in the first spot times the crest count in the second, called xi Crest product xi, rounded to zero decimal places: 24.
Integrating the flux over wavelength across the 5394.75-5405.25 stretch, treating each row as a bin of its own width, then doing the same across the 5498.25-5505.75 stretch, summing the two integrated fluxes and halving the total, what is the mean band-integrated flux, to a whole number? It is 172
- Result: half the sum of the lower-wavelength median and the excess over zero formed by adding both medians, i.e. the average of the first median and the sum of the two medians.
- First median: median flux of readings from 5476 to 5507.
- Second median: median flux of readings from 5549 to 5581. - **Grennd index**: 28.6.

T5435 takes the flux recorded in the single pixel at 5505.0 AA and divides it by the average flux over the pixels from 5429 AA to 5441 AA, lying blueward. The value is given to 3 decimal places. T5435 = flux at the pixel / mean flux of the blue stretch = 0.981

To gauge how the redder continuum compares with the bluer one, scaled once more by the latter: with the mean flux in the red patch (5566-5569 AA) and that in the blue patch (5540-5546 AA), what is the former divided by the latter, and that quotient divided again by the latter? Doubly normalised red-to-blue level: 0.057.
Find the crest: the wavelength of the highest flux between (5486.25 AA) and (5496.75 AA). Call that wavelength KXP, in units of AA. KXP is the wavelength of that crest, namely 5490.0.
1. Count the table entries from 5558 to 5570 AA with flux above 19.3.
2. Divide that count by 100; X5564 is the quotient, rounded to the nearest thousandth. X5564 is 0.040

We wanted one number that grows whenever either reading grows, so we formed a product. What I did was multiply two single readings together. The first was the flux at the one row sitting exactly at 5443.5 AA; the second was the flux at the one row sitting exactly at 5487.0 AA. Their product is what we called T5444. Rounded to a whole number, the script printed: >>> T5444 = 345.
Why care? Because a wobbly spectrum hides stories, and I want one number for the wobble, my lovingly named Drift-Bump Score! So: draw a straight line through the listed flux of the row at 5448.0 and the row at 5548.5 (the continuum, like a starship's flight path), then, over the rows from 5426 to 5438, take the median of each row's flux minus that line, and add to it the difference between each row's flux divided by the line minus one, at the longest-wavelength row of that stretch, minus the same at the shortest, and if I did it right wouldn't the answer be -1.0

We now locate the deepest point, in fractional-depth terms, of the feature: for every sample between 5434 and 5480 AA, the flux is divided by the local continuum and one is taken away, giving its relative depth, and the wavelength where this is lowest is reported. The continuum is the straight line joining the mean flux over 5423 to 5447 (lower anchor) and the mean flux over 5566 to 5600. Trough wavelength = 5460.0 AA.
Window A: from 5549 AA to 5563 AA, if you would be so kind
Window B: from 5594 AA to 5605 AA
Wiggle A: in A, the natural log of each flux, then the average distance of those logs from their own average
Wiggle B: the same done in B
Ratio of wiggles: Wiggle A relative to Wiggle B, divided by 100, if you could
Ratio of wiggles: 0.016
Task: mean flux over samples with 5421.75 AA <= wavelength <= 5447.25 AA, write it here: 19.5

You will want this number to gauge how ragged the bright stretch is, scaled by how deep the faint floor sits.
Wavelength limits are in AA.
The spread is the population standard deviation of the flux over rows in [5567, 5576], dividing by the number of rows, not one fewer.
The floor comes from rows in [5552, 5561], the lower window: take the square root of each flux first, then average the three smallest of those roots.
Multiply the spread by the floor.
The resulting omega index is 4.2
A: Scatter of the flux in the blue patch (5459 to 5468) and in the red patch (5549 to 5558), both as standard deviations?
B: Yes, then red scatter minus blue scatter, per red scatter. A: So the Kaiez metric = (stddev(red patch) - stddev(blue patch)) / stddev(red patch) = 0.20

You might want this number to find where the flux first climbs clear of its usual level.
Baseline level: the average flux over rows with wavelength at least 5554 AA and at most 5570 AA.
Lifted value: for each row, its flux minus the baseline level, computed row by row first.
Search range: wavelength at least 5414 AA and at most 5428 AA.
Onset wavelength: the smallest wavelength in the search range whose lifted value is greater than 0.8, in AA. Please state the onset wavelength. 5416.5 AA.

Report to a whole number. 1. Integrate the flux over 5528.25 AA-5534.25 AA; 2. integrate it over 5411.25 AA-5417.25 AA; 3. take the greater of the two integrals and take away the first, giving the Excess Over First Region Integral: 10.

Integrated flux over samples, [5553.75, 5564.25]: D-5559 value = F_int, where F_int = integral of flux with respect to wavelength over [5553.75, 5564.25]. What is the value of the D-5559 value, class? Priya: 196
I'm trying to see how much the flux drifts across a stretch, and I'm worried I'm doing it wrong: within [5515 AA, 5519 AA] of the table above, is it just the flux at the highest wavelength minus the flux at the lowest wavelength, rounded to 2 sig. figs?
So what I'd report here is 1.8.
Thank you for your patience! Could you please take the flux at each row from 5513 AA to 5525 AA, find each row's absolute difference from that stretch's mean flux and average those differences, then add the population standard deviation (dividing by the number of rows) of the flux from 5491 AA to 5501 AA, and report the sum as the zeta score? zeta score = 2.13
